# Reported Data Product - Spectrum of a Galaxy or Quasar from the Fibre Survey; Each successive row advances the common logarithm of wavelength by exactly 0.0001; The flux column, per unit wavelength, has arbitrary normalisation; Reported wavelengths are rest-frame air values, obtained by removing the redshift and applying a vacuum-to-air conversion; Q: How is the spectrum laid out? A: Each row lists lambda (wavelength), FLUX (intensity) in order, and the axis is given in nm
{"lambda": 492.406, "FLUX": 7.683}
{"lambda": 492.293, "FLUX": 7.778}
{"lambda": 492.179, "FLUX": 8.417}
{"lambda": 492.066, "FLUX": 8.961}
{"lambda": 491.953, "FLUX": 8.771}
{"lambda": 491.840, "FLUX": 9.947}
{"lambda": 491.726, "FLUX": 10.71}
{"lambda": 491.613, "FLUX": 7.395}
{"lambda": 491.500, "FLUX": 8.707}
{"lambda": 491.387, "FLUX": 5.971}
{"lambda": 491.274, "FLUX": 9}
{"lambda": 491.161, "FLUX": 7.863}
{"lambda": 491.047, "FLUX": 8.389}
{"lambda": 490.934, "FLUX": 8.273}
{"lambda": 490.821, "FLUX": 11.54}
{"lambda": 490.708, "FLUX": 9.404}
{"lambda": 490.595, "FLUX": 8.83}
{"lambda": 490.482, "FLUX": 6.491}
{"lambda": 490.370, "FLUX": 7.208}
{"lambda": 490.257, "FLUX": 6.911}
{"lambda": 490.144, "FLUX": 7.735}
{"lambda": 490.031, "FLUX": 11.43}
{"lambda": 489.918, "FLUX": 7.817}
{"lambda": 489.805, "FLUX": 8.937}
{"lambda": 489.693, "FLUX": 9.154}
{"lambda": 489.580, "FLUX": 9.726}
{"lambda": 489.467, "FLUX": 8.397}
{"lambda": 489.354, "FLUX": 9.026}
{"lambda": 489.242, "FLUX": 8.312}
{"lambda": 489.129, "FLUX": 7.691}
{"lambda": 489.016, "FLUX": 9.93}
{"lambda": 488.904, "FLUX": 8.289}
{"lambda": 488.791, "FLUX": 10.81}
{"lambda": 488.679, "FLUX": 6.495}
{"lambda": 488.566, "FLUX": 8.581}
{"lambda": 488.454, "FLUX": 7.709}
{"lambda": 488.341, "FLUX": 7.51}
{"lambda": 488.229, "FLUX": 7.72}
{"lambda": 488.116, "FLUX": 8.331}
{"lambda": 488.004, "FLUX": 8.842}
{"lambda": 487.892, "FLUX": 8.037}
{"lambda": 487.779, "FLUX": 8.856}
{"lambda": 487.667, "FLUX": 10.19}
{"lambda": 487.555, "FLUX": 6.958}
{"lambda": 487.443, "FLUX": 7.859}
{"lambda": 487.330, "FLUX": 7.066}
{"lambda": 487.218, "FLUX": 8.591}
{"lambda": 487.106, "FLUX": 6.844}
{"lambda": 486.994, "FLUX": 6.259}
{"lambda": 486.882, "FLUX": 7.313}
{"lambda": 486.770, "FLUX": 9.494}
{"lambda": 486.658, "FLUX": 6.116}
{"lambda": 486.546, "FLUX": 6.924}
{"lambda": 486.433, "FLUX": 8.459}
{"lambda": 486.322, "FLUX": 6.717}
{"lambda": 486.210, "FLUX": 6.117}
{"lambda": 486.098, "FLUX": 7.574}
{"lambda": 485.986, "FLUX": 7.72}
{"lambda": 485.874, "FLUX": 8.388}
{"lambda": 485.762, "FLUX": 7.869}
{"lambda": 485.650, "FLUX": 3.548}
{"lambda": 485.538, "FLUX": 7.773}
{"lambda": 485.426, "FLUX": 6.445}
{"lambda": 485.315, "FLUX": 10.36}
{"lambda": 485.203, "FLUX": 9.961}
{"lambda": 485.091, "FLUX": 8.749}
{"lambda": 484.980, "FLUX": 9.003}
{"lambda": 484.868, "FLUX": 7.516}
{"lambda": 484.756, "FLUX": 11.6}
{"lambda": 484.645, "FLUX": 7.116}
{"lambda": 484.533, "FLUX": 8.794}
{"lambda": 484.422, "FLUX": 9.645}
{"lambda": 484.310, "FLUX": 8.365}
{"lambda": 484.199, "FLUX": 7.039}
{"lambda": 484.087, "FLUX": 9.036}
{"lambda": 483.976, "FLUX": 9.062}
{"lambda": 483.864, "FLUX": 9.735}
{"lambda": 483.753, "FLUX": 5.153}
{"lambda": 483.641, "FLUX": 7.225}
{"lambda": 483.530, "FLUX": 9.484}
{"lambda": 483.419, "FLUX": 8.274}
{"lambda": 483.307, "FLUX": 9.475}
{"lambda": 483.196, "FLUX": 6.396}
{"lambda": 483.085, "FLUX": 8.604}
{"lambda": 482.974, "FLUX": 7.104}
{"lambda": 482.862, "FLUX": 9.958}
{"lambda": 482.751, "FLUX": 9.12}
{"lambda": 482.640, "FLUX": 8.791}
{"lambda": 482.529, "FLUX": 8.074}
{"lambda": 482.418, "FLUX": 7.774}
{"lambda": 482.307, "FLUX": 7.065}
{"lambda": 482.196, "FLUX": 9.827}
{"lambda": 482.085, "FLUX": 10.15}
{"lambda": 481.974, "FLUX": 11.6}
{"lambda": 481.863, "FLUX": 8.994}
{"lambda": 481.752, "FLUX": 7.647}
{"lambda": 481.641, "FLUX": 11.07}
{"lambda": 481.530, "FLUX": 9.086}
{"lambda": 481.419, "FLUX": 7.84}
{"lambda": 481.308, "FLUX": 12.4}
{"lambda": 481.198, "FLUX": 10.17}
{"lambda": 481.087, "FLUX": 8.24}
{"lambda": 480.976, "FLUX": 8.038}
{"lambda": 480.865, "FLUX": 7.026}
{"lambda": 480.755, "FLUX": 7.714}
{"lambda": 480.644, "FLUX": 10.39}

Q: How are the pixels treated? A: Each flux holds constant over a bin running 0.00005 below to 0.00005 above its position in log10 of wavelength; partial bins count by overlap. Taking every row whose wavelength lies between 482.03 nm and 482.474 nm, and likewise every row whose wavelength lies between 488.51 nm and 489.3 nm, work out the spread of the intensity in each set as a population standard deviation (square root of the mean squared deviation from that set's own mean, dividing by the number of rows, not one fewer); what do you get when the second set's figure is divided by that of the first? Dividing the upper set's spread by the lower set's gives 1.0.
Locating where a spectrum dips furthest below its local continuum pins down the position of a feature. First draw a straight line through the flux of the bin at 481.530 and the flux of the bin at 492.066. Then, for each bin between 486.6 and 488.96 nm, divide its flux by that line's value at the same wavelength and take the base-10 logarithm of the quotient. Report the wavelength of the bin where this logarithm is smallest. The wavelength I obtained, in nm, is 486.658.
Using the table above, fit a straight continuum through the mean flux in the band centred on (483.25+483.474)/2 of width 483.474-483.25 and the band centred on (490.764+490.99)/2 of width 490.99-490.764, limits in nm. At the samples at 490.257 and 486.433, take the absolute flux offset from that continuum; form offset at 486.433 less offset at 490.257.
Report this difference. -2.1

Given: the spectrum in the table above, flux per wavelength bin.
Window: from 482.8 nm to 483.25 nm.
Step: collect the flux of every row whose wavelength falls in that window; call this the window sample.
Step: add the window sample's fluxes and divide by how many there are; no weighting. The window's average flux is 8.0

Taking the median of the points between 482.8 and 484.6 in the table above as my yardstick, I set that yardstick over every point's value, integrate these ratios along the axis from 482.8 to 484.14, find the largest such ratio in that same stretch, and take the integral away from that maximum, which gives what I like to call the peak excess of 0.23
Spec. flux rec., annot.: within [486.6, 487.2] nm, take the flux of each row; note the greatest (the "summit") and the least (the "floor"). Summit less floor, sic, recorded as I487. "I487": 3.4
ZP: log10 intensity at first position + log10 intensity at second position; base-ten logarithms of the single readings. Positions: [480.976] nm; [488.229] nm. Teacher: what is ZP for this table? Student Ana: 1.79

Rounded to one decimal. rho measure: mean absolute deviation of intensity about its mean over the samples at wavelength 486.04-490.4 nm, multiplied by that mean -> 8.1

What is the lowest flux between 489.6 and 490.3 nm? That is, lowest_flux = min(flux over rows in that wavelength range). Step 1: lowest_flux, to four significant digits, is 6.911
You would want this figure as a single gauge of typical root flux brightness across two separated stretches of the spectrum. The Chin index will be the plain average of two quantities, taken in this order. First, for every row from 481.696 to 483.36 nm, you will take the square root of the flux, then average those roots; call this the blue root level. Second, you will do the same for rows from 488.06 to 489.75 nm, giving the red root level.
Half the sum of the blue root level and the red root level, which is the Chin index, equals 2.93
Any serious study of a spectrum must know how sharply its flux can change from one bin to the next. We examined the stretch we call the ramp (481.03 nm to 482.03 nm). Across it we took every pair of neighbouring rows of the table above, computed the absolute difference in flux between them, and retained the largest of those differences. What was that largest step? 4.6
